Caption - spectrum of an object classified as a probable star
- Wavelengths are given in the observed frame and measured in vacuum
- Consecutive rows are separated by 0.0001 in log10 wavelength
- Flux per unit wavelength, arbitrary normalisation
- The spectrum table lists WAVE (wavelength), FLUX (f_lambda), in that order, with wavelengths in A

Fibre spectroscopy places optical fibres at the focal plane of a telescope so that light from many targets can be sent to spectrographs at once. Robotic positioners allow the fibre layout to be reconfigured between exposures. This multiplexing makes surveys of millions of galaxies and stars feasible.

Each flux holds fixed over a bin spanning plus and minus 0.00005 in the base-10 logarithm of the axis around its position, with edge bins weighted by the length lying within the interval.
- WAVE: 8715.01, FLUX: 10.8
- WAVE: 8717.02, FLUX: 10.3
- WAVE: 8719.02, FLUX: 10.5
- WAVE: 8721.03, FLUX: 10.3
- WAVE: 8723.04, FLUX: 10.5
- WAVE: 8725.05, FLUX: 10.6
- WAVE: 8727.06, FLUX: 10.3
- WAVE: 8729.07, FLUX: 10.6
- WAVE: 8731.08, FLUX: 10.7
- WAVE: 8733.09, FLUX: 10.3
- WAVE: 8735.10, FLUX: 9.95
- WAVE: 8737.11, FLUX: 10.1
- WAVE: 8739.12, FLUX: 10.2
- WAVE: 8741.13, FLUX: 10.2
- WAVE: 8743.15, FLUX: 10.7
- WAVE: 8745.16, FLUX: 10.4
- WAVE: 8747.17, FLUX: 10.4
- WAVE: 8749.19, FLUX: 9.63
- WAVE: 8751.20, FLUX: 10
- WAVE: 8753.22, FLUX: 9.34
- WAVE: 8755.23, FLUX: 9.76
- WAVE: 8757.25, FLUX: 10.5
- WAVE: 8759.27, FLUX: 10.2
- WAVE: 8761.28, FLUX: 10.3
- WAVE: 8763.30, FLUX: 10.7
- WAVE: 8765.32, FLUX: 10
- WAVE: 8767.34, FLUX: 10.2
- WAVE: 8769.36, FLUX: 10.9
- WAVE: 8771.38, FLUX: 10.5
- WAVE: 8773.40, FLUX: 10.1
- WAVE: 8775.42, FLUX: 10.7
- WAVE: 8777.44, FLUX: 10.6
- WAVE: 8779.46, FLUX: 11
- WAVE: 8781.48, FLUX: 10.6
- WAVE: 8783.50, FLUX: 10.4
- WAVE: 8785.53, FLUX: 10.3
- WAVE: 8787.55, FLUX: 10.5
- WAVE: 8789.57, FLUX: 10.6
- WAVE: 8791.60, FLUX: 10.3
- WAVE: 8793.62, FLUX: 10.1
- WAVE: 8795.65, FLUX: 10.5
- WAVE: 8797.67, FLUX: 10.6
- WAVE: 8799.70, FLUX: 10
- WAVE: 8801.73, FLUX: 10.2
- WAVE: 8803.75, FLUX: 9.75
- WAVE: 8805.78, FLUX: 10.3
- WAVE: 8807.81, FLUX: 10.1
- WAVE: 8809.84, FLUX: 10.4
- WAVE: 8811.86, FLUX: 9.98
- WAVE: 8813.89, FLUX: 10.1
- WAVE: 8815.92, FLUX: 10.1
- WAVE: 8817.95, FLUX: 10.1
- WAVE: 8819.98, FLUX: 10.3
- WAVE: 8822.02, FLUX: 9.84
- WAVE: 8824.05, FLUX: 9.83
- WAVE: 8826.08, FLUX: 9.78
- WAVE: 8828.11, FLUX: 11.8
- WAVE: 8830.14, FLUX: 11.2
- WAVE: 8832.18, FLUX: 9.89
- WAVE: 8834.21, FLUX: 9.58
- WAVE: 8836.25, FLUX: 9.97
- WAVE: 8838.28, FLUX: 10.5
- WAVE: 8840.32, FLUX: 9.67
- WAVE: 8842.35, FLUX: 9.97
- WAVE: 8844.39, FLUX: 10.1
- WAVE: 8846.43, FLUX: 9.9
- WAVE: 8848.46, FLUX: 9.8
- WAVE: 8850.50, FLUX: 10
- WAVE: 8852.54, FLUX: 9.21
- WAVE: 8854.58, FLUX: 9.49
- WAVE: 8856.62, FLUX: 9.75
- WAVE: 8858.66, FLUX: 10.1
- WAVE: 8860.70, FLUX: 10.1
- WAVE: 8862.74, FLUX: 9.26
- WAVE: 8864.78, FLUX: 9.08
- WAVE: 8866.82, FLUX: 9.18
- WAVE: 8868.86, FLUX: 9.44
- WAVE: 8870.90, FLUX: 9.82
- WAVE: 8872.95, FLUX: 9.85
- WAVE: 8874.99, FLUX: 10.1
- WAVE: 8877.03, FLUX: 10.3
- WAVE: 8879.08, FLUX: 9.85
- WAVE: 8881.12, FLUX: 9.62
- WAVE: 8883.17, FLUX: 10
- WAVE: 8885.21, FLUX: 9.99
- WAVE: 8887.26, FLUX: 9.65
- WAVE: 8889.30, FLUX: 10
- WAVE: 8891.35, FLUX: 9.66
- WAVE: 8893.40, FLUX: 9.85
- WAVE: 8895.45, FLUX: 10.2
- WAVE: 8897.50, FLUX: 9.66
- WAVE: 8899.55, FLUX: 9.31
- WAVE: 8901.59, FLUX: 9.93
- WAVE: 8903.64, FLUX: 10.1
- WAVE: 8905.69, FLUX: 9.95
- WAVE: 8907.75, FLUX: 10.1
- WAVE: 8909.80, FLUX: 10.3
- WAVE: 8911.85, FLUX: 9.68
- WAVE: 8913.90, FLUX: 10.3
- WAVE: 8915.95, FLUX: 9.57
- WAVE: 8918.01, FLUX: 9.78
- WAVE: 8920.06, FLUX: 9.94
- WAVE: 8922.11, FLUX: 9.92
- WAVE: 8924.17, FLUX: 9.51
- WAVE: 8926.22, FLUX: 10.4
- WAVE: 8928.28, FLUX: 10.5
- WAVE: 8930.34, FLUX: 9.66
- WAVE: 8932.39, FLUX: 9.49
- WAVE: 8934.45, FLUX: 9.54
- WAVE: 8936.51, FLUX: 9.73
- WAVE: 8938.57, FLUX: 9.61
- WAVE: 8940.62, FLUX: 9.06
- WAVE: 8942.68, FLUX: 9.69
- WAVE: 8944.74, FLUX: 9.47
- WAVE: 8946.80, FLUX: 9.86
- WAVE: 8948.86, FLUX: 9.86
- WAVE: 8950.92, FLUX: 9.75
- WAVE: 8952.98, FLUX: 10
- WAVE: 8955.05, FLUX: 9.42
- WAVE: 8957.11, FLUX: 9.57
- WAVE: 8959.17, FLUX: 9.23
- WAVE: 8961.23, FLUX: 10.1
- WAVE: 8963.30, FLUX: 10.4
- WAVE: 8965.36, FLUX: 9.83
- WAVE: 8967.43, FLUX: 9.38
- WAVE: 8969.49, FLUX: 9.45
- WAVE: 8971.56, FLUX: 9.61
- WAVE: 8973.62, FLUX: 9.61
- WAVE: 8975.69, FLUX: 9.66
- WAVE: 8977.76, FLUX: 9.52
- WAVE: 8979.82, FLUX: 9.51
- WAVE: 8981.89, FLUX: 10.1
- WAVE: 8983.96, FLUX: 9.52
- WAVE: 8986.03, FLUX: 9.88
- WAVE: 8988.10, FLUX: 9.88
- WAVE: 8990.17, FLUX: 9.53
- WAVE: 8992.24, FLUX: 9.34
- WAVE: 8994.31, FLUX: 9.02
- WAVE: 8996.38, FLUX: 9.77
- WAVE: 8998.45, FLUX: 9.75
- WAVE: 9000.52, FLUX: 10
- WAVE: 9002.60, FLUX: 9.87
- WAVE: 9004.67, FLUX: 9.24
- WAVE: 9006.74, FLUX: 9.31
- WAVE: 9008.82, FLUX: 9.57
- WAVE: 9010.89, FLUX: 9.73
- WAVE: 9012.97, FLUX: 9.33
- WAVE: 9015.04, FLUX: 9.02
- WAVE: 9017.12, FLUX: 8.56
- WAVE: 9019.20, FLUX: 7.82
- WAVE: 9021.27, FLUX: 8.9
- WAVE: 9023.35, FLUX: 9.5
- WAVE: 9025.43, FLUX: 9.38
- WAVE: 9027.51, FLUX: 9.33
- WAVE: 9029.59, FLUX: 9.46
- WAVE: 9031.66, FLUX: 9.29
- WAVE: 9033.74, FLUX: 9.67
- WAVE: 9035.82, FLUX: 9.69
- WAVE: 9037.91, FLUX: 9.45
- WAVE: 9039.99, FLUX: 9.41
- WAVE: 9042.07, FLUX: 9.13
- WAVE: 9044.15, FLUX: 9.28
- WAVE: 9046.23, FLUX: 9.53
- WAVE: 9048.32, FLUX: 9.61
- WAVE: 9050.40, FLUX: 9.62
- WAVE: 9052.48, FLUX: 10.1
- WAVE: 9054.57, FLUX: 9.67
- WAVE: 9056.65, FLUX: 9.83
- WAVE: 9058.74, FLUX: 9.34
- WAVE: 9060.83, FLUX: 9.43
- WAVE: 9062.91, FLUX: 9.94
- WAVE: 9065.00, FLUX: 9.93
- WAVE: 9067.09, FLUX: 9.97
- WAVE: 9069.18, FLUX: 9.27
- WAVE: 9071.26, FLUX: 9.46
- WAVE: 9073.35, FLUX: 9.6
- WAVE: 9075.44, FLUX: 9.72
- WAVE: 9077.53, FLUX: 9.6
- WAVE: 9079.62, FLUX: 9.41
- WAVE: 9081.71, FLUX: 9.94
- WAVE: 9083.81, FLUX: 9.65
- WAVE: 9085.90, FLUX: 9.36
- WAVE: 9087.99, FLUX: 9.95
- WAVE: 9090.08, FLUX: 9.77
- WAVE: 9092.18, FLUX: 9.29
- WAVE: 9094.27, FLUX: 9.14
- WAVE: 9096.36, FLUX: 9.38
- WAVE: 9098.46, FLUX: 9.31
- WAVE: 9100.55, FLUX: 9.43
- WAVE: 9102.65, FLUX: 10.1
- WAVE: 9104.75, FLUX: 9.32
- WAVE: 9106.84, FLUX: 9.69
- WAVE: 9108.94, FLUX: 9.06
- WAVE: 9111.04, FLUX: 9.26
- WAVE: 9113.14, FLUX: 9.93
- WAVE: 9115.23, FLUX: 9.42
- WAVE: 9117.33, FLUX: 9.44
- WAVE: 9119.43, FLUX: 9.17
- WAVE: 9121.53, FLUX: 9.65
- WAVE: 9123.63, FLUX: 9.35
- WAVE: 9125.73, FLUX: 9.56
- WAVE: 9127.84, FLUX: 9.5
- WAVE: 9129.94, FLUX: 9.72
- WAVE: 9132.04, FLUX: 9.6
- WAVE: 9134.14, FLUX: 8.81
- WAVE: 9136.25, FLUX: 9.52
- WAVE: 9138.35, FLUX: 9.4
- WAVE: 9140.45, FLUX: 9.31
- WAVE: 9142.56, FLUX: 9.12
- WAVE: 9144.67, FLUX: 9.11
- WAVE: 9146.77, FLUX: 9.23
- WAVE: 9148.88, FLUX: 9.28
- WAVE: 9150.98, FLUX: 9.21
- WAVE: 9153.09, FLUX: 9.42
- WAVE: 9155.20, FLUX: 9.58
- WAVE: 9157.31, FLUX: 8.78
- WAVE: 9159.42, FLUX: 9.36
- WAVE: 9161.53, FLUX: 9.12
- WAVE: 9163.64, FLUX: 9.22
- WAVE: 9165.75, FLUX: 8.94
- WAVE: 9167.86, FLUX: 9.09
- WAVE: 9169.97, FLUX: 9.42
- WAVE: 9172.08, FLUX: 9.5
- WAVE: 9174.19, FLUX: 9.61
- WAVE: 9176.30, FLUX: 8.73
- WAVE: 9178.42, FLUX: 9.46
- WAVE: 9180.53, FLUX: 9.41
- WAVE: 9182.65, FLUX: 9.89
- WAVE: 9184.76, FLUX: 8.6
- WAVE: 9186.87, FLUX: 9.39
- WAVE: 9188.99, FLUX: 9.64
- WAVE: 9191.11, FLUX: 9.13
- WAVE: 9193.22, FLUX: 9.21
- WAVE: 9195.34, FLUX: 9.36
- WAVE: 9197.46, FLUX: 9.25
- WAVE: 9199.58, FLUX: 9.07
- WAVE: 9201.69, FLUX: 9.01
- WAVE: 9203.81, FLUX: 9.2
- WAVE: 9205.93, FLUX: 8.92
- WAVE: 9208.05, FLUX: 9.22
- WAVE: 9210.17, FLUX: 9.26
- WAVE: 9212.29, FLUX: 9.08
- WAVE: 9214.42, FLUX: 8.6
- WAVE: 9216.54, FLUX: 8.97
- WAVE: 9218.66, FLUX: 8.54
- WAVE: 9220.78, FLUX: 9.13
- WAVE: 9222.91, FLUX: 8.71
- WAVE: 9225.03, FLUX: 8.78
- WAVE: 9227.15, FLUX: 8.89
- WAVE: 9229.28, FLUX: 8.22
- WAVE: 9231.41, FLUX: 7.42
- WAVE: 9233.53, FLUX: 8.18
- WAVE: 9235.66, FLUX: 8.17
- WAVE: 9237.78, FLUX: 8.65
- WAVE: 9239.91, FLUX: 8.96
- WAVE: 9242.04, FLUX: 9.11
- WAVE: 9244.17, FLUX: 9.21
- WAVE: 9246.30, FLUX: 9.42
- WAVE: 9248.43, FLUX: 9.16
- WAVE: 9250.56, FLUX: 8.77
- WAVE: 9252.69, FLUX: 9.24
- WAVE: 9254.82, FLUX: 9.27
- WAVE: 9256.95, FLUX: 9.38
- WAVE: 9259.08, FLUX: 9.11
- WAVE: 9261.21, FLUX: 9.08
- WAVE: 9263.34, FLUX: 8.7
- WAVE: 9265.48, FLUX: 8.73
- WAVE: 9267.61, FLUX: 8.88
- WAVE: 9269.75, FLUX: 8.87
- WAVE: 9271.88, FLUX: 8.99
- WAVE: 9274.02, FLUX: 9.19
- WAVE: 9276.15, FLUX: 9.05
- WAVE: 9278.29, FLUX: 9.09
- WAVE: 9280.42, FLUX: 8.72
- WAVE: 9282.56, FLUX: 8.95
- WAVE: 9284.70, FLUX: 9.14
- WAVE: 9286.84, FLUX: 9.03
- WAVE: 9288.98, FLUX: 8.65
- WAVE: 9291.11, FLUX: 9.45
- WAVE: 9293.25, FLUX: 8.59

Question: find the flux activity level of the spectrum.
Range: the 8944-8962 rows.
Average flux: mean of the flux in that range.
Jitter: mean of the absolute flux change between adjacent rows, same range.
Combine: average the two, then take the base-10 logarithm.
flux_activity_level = 0.700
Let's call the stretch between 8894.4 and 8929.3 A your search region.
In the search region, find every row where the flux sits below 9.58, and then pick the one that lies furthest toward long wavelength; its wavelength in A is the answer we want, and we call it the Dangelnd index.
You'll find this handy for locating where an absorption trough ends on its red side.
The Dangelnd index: 8924.17 A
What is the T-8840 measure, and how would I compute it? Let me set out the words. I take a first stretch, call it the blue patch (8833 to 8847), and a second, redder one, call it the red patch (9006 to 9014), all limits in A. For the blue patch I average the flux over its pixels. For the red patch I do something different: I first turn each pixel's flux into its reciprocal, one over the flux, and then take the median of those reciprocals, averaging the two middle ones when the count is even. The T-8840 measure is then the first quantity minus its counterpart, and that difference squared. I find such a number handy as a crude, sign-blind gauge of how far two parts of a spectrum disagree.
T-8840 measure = 97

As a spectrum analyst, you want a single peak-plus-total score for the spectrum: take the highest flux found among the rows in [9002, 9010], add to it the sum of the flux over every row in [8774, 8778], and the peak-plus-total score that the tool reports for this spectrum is 31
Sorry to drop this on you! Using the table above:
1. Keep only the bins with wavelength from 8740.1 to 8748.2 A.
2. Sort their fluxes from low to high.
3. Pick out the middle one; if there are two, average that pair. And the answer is 10.4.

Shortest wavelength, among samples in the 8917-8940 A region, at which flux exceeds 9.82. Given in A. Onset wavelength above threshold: 8920.06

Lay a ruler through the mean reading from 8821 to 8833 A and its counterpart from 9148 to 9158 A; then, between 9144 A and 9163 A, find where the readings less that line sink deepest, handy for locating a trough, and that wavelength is 9157.31 A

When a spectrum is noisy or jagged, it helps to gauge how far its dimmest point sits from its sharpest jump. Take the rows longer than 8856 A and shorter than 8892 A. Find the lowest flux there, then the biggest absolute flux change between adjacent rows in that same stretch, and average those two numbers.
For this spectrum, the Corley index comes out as 4.96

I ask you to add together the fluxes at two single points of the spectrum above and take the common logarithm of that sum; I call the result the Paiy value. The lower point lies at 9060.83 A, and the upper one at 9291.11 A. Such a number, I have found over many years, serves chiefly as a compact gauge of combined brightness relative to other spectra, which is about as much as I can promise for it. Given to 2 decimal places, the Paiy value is 1.28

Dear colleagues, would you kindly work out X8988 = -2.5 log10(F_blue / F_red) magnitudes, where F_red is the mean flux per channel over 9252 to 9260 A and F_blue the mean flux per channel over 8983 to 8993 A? -0.044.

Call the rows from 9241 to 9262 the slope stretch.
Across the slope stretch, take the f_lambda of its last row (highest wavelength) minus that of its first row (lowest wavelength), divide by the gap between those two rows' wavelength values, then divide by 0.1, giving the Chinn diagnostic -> -0.02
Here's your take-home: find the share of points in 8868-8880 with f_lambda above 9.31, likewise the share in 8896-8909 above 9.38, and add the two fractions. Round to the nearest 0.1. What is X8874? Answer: 1.8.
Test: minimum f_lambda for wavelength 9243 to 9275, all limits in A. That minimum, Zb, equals 8.7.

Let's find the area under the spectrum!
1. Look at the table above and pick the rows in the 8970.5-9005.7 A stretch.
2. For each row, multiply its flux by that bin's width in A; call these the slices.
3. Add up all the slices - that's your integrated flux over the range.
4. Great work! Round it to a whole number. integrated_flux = 339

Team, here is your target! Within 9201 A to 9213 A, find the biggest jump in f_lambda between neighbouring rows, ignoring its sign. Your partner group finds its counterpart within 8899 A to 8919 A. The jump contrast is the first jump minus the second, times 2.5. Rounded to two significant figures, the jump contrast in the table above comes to -1.1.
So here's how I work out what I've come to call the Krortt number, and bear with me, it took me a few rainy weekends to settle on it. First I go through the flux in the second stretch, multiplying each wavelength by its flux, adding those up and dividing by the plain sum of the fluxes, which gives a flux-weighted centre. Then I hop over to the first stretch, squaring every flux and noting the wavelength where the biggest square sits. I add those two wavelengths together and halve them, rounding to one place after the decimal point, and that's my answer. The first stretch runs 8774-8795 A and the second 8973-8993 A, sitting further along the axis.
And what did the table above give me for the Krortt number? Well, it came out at 8881.2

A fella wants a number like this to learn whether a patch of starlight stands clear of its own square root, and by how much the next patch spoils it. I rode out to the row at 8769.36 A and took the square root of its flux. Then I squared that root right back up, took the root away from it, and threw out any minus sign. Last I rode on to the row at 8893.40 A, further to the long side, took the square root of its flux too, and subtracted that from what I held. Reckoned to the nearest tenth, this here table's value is 4.5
